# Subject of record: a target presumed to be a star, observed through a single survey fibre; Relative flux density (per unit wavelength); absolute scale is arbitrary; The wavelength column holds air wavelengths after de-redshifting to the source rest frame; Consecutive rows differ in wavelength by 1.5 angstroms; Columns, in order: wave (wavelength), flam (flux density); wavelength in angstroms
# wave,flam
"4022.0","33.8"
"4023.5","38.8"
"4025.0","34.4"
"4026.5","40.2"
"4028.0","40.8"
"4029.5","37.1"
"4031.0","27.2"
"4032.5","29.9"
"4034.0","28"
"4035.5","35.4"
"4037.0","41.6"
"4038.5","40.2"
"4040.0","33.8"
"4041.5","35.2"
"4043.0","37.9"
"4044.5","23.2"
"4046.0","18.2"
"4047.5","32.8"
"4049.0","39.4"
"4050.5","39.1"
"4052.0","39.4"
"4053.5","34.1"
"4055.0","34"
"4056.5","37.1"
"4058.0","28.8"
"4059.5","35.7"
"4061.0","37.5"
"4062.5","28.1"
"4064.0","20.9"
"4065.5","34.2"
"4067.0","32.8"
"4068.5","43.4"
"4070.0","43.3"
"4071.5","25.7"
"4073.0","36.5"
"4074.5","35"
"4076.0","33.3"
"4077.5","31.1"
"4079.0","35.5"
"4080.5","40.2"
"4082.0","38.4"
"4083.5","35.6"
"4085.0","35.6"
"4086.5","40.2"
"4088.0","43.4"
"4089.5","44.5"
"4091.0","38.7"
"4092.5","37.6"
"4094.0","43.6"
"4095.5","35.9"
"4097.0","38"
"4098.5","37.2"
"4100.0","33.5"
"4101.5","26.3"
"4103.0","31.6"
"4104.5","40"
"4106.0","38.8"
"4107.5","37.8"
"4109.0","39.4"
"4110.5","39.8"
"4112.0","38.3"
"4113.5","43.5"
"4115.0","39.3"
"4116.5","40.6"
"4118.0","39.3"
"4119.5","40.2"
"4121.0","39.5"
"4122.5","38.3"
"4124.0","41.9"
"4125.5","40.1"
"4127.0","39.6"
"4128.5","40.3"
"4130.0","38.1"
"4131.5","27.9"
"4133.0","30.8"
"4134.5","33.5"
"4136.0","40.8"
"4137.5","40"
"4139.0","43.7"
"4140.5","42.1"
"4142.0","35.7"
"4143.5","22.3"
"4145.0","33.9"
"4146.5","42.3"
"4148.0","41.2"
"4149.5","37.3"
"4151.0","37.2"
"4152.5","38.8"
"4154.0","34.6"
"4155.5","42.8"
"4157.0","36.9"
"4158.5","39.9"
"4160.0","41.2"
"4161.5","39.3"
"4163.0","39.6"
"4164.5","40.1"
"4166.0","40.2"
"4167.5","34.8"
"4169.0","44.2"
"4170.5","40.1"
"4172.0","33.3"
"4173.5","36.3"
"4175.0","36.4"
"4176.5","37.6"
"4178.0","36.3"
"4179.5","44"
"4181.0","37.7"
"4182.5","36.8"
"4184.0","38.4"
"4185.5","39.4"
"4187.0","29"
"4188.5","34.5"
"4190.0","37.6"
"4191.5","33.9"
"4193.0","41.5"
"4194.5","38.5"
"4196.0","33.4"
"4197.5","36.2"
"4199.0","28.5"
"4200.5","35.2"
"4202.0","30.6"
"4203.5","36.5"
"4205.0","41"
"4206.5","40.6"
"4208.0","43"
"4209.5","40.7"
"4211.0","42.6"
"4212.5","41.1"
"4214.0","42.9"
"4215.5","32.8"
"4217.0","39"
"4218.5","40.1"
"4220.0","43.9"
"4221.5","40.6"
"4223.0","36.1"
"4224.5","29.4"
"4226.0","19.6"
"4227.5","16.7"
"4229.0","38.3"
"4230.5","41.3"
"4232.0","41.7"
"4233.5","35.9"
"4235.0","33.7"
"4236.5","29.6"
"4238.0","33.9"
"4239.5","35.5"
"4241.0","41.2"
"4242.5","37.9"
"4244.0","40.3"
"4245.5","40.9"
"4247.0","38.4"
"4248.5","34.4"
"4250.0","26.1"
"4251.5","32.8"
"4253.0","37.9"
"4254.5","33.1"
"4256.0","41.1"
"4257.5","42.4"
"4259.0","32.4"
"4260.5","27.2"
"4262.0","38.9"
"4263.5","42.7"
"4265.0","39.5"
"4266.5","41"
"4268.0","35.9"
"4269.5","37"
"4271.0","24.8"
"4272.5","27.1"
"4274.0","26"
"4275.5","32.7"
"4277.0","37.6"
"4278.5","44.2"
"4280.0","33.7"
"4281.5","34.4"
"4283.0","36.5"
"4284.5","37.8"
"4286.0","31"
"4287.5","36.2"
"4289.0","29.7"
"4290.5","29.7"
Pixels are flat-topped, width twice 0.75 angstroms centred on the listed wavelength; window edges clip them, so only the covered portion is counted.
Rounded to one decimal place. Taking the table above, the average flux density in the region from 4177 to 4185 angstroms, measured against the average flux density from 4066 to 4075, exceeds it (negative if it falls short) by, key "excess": 2.5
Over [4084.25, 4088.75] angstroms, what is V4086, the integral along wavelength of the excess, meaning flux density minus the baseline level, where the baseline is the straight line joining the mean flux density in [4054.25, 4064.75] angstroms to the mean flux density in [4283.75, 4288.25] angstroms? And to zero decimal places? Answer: 34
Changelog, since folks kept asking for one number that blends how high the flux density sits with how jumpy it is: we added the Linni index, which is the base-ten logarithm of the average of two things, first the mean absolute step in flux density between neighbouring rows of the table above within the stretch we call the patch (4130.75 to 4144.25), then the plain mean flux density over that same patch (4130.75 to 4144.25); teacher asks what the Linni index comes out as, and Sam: 1.302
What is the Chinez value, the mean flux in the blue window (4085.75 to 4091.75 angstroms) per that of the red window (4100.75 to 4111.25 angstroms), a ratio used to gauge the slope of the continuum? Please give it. 1.15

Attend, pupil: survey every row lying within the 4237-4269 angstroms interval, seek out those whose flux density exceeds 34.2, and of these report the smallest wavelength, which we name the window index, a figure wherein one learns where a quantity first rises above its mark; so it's 4239.5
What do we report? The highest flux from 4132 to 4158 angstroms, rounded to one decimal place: 43.7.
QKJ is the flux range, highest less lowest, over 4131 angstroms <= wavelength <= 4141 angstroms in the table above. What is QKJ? 15.8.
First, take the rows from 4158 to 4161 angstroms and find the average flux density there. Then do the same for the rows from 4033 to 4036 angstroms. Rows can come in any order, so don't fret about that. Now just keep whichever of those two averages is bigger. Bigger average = 40.5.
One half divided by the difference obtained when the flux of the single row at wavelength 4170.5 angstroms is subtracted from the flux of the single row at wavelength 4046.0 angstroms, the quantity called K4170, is -0.023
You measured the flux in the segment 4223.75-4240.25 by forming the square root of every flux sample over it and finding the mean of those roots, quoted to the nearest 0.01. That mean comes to 5.64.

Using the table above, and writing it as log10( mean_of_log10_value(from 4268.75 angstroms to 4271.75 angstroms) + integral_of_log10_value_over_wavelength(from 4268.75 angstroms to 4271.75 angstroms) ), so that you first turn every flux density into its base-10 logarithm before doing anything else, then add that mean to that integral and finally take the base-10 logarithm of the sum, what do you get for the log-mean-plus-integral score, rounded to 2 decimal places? 0.77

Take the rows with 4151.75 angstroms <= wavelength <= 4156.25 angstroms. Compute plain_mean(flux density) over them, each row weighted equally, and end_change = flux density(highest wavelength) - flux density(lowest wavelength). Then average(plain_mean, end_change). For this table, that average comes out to 21.4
